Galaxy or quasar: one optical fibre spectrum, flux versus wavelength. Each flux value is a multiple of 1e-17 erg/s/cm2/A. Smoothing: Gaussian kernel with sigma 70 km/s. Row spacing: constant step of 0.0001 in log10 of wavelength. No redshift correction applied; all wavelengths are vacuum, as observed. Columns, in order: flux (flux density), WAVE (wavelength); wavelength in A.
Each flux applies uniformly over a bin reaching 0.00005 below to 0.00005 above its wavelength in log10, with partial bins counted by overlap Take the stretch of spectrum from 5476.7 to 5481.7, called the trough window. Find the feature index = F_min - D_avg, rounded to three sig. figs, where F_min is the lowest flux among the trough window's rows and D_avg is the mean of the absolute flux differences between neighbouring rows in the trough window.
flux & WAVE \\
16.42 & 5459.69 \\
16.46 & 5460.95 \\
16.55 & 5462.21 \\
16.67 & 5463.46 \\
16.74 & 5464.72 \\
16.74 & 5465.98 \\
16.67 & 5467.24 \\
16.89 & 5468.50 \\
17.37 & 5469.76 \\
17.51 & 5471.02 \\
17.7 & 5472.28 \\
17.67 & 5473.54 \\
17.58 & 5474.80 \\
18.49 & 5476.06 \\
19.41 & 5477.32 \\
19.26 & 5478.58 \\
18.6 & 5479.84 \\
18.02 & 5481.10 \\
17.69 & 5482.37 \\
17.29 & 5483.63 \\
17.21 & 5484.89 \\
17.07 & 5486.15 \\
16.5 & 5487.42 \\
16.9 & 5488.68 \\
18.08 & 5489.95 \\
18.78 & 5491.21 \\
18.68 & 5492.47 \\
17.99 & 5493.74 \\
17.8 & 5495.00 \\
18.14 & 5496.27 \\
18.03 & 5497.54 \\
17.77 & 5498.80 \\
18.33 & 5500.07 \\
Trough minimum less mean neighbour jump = 17.6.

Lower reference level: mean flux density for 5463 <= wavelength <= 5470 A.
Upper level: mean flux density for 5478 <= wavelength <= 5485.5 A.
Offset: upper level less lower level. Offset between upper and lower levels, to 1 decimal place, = 1.2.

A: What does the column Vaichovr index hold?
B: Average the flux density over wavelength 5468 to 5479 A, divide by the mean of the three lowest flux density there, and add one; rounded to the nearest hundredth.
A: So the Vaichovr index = 2.04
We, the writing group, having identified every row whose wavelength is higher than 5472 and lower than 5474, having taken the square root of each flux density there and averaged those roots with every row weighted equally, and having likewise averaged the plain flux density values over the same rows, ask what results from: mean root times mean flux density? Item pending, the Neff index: 74.4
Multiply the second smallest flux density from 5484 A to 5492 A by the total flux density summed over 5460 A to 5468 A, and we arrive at 1687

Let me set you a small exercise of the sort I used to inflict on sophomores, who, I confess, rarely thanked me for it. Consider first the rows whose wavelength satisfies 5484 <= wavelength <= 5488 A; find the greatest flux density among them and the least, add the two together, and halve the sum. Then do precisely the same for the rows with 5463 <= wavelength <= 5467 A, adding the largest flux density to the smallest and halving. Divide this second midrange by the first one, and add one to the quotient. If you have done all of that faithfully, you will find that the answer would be 1.99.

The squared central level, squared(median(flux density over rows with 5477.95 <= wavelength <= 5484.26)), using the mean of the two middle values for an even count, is 325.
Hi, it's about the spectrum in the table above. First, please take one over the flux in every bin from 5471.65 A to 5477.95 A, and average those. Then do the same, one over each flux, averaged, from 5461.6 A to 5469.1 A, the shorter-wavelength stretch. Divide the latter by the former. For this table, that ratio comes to 1.086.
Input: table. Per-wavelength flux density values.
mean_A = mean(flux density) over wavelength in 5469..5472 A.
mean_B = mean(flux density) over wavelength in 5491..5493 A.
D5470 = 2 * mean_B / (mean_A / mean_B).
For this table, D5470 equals 40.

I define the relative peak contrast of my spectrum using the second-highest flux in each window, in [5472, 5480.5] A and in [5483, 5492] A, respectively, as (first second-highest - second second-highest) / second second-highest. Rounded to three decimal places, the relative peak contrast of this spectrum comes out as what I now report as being 0.065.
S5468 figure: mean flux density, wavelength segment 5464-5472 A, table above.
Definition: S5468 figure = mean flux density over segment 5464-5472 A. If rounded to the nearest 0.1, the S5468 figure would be 17.0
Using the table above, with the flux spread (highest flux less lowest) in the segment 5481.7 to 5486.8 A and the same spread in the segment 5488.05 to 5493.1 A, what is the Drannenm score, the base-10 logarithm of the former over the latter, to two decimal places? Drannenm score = -0.48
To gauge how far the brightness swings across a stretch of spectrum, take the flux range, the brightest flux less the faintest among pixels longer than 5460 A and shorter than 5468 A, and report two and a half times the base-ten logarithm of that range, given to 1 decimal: -1.4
